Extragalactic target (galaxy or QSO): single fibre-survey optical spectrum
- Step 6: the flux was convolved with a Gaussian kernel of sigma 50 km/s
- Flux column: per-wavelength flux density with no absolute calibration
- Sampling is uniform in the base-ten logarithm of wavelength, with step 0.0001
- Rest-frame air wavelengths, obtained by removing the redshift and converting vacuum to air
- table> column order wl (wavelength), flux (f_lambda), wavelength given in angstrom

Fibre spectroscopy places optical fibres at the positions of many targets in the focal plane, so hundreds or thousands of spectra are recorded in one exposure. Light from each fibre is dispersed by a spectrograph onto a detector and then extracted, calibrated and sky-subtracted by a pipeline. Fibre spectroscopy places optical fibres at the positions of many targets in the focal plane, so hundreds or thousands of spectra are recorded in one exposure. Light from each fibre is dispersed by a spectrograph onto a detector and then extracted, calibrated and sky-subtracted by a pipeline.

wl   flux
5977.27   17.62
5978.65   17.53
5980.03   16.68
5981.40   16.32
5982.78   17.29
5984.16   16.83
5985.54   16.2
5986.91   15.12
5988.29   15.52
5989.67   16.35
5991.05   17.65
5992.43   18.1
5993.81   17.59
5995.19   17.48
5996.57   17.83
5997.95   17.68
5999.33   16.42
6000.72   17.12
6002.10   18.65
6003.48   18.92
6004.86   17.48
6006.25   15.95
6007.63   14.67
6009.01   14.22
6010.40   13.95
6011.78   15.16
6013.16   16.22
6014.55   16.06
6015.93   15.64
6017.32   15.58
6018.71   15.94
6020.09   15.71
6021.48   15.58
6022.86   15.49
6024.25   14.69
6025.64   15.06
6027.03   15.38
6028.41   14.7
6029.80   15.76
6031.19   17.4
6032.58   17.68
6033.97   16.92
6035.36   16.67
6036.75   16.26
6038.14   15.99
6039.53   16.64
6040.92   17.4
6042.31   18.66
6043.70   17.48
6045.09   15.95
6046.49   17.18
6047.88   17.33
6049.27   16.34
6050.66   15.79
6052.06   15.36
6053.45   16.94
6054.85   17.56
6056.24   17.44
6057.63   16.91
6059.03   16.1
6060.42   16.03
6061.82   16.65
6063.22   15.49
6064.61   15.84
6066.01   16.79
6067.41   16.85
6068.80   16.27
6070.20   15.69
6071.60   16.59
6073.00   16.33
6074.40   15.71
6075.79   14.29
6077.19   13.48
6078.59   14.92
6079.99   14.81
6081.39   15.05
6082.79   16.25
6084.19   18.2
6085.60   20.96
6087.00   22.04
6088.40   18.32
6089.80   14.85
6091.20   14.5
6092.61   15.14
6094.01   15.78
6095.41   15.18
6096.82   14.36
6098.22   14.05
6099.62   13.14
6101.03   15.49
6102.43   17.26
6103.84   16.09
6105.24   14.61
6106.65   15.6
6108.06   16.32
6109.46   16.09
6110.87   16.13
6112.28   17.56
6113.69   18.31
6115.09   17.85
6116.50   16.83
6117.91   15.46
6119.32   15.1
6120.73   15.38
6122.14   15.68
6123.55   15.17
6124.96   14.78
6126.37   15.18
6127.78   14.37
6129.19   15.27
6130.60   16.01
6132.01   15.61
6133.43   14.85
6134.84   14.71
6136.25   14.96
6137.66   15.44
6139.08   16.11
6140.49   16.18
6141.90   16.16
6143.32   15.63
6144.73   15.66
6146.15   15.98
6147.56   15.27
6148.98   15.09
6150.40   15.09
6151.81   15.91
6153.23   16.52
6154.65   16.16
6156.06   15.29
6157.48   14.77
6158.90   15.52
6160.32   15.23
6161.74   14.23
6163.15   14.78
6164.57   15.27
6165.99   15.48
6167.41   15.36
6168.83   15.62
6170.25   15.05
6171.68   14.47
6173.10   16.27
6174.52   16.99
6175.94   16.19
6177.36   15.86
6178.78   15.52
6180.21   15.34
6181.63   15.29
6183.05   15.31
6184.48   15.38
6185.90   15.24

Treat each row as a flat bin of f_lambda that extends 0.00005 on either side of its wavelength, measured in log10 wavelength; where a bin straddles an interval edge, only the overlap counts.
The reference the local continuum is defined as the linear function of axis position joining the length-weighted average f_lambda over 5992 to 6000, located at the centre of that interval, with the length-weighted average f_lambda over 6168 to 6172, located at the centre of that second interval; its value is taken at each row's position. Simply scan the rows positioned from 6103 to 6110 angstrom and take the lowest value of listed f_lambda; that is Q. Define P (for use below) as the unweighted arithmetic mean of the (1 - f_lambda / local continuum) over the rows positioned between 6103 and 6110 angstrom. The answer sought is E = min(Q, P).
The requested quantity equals 0.01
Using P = 0.014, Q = 14.61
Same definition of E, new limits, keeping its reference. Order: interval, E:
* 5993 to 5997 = -0.01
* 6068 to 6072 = 0.02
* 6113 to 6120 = -0.06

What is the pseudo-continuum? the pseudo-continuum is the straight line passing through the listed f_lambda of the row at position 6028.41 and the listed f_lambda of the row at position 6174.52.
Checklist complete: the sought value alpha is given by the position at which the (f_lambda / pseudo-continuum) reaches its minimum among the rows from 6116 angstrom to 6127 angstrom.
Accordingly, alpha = 6124.96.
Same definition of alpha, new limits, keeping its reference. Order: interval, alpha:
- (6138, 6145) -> 6143.32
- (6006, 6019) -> 6010.40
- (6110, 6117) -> 6110.87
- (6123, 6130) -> 6127.78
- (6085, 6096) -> 6091.20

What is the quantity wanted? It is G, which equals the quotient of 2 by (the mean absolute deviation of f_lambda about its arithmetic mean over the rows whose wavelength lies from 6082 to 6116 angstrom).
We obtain 1.3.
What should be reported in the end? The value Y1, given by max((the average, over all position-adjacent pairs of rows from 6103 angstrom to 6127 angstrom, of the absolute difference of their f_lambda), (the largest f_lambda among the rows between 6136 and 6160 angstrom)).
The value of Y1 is 16.5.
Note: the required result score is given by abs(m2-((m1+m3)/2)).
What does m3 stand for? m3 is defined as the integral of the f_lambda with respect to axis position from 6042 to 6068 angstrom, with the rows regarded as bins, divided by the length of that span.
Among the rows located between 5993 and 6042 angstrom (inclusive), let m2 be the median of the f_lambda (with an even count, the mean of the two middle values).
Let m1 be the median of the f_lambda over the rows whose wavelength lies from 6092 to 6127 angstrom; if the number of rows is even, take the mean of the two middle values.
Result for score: 0.0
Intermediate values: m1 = 15.5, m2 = 16.1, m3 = 16.6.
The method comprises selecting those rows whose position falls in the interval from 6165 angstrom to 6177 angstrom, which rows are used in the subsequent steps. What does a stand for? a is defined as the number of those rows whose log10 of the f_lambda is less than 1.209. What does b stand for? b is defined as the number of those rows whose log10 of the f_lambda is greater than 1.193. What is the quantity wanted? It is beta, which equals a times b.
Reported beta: 20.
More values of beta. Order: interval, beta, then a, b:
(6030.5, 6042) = 8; 1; 8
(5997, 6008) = 14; 2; 7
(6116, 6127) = 14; 7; 2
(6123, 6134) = 16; 8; 2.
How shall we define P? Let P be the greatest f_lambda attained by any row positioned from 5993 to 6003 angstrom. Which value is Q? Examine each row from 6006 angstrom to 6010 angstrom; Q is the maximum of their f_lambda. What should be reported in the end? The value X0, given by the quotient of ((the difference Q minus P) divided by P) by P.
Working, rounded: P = 18.65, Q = 15.95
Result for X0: -0.008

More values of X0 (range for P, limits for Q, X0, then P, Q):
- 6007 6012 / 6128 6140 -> 0.004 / 15.16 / 16.11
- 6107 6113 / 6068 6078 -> -0.003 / 17.56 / 16.59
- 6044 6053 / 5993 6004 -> 0.005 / 17.33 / 18.92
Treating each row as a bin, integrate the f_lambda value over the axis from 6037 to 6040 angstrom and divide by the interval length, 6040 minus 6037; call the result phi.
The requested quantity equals 16.3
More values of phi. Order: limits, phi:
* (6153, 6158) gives 15.6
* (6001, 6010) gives 16.6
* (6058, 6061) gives 16.2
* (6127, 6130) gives 14.9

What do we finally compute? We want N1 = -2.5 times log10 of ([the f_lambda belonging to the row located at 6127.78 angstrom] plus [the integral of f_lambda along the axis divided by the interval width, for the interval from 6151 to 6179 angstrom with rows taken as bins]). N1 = -3.69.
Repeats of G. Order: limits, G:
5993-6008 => 2.3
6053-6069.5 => 3.8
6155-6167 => 5.6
